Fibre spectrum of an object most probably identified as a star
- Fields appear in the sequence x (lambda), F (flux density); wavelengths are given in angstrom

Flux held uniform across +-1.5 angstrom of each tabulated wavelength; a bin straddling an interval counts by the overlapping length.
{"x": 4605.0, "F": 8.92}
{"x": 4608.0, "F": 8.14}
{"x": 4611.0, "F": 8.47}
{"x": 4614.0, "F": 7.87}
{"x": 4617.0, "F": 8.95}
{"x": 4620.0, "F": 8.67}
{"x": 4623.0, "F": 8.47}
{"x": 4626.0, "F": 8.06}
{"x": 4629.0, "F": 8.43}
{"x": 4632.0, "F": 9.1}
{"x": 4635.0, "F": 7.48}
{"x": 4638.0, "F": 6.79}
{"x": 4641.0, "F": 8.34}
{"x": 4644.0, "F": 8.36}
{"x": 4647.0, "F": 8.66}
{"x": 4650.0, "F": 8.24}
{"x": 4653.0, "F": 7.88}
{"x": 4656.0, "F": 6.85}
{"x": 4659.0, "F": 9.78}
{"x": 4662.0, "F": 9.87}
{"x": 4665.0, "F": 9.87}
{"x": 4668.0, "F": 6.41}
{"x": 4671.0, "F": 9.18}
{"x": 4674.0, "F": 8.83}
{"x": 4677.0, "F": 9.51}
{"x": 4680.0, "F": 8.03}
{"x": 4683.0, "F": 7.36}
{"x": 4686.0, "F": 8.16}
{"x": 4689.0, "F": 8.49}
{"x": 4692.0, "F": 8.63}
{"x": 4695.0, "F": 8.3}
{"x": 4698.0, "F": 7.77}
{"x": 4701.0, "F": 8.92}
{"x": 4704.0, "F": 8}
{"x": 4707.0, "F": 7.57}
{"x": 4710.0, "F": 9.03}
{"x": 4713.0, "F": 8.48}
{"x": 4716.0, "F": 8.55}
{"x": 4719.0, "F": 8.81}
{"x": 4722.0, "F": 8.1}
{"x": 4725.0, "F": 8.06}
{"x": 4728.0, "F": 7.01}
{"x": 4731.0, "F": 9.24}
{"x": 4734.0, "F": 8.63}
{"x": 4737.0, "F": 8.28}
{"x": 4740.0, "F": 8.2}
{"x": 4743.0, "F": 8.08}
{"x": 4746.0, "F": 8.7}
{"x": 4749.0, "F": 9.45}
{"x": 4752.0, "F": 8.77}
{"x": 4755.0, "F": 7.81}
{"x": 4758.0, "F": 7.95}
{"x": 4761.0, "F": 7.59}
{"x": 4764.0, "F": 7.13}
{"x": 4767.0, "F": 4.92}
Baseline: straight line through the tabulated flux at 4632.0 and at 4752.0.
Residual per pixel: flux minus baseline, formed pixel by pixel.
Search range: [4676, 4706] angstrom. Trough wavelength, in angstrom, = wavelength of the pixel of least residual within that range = 4683.0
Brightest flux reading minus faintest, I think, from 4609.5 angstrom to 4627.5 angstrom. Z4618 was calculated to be 1.1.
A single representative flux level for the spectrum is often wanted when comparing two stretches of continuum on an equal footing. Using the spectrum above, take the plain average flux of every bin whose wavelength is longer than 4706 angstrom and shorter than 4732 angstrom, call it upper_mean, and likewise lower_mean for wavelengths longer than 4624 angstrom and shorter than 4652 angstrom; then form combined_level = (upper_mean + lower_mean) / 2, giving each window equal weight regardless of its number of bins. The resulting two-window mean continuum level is 8.24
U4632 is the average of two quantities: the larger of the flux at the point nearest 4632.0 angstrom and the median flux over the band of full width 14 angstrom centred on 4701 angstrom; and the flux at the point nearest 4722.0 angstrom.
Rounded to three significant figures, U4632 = 8.60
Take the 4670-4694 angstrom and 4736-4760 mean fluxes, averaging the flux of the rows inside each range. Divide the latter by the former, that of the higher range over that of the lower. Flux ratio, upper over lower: 0.99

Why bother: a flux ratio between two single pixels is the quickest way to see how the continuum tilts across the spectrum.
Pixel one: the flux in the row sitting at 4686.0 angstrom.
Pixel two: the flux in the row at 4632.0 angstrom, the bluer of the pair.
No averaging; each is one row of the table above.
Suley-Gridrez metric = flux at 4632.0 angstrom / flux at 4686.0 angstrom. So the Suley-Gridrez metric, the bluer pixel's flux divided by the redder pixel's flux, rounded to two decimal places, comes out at 1.12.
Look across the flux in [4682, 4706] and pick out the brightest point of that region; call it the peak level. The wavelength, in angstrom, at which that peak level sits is 4701.0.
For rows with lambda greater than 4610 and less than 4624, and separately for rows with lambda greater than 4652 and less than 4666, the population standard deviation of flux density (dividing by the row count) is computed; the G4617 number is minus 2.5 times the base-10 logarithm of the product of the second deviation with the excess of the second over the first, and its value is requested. -0.1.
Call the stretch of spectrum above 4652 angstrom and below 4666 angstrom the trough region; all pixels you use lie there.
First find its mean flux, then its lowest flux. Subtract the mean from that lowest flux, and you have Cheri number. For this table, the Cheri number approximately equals -2.0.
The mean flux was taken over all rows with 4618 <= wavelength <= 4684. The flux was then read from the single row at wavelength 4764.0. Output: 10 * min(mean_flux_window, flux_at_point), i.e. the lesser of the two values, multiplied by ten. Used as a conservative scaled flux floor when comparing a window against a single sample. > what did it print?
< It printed 71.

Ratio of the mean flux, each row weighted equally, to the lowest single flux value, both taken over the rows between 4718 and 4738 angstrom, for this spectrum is 1.18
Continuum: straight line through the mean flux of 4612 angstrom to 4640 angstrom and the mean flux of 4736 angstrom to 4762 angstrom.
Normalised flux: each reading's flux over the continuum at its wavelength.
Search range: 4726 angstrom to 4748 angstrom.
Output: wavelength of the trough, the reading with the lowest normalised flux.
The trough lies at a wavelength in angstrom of 4728.0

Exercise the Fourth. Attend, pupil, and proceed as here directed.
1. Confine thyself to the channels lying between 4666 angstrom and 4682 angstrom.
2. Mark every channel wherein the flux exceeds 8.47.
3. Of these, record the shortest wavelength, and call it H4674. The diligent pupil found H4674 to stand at 4671.0 angstrom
